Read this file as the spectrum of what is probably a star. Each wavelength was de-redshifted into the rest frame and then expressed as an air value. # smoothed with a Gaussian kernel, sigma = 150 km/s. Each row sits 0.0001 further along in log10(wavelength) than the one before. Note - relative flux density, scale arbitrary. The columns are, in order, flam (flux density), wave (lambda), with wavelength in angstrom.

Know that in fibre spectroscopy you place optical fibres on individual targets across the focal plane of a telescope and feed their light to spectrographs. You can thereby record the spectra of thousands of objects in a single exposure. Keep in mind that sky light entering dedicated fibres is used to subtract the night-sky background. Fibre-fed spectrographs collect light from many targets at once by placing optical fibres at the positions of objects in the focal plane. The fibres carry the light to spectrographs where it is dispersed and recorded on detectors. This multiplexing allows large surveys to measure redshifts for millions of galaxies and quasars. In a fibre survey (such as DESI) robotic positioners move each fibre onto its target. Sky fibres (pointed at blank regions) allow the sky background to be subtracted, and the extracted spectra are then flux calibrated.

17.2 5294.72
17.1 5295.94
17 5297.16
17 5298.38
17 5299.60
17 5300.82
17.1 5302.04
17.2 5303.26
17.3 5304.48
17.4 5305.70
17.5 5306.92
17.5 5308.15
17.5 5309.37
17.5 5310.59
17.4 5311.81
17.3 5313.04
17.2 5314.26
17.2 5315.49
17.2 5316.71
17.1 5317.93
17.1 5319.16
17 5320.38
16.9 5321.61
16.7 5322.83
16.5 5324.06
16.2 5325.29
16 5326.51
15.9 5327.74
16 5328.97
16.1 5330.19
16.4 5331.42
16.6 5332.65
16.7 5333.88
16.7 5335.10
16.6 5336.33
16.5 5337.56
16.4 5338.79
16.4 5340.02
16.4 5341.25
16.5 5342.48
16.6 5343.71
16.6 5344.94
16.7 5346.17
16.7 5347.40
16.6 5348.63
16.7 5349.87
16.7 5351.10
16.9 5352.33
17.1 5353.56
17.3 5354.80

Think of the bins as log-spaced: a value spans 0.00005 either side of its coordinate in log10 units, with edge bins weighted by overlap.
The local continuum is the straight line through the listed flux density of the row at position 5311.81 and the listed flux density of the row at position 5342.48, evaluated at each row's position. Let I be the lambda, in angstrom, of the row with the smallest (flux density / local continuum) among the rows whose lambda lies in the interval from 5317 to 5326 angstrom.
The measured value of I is 5325.29 angstrom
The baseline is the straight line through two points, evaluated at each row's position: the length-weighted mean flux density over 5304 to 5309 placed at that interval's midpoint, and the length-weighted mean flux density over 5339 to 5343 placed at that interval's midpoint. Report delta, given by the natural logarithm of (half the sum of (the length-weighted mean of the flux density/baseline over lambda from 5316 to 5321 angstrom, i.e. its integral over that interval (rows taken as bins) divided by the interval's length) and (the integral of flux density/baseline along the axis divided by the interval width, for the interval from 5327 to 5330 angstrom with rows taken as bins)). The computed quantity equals -0.023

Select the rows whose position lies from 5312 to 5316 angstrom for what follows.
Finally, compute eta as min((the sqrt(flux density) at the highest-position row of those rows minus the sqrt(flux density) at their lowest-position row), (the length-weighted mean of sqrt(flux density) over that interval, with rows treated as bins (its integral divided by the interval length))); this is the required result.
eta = -0.012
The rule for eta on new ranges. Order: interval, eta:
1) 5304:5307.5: 0.024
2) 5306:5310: 0.000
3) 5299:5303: 0.012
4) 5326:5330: 0.000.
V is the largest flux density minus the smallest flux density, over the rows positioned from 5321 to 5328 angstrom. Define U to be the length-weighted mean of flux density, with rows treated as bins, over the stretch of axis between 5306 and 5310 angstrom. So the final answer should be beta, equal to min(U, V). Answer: 1.00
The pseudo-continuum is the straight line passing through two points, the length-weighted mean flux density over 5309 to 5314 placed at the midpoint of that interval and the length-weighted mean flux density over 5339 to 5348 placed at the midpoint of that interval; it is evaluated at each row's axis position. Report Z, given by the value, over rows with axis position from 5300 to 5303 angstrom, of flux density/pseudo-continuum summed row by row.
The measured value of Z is 1.9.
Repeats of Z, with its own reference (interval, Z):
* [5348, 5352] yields 3.1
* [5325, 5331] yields 4.7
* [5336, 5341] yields 3.9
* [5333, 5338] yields 4.0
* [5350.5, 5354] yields 3.1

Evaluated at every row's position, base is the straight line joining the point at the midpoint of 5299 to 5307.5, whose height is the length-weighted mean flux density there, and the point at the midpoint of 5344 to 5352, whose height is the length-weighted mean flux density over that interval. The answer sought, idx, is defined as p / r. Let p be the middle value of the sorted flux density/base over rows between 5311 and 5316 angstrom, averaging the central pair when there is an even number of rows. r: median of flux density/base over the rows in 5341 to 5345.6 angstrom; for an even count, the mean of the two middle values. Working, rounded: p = 1.01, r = 0.99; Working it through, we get 1.02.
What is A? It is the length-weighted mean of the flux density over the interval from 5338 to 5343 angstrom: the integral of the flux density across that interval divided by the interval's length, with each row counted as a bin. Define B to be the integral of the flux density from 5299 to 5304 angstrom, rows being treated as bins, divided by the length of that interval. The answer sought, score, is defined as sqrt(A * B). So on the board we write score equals 16.8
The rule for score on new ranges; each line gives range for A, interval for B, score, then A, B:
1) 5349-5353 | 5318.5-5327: 16.7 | 16.8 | 16.6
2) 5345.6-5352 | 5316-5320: 16.9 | 16.7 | 17.2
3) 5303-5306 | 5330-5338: 16.9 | 17.3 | 16.5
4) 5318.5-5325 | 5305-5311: 17.1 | 16.8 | 17.5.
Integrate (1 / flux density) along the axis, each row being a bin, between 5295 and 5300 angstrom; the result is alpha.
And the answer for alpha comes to 0.293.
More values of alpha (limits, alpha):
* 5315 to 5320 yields 0.292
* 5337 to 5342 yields 0.304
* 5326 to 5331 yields 0.312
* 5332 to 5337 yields 0.300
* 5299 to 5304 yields 0.293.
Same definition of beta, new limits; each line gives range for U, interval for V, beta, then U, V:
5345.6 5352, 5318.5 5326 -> 0.90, 16.7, 0.90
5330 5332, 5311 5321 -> 0.40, 16.3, 0.40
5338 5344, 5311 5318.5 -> 0.30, 16.4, 0.30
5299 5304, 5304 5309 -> 0.20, 17.1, 0.20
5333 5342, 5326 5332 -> 0.50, 16.5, 0.50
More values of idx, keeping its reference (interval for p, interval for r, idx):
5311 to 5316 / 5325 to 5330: 1.07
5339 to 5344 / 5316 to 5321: 0.98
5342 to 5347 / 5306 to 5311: 0.97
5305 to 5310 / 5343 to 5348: 1.02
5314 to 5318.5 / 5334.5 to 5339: 1.02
